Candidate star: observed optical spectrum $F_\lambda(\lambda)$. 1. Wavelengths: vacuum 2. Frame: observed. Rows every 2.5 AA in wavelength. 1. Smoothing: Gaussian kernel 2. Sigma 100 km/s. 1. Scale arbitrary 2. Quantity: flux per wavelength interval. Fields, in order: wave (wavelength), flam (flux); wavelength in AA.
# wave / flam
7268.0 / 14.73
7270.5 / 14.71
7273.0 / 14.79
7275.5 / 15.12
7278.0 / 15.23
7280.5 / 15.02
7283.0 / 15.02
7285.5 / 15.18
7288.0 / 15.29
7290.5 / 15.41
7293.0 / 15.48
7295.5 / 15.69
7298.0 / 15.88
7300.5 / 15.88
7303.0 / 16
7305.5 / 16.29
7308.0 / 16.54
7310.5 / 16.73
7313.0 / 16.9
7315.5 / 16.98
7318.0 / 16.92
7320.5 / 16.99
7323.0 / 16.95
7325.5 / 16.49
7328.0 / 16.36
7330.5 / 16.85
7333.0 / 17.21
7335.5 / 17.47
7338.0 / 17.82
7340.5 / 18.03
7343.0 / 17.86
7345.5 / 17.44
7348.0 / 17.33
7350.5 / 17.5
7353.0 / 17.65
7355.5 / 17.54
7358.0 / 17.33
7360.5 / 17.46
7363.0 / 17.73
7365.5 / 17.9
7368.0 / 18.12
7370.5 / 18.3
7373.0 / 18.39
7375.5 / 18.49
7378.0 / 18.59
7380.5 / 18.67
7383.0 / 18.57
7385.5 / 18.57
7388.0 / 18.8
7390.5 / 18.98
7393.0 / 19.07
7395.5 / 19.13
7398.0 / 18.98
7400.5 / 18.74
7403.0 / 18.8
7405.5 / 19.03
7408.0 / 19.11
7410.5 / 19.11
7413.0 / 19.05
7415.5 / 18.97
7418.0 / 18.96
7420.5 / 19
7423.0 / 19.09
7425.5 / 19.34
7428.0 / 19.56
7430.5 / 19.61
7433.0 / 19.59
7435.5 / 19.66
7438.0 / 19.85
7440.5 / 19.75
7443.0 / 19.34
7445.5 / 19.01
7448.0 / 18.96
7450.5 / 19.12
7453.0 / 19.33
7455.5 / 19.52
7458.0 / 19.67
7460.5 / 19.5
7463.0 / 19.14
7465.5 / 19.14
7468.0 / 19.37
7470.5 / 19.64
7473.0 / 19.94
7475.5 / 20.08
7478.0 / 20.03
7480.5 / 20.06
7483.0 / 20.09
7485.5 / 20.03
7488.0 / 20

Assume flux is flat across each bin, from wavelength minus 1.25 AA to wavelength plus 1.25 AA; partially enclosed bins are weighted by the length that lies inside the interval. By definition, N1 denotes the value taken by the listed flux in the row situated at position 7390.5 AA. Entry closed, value 18.98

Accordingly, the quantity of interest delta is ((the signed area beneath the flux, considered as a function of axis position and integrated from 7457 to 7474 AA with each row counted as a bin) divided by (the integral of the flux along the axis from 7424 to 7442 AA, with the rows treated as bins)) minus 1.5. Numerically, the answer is -0.56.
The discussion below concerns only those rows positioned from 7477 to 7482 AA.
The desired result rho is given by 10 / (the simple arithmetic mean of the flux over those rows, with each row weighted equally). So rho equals 0.50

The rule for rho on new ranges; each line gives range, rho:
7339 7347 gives 0.56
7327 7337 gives 0.59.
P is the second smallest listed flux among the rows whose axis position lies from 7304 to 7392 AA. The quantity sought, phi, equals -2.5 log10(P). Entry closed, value -3.03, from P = 16.36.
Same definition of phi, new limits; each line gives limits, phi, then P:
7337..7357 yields -3.10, 17.44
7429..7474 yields -3.20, 19.01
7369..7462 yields -3.16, 18.39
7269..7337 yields -2.92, 14.79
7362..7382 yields -3.13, 17.9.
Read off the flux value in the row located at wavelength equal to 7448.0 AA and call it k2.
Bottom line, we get 18.96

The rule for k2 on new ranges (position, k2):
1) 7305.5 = 16.29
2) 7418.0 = 18.96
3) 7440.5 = 19.75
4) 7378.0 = 18.59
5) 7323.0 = 16.95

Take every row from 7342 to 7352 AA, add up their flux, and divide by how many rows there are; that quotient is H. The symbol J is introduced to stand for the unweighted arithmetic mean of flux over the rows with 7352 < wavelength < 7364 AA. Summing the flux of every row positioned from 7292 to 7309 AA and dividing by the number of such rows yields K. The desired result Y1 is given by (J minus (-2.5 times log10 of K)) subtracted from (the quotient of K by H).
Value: -20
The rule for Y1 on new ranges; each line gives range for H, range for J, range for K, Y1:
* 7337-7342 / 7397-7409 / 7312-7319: -21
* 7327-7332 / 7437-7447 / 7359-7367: -22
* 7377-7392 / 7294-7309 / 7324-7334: -18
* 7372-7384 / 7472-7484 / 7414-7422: -22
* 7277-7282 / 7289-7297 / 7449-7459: -17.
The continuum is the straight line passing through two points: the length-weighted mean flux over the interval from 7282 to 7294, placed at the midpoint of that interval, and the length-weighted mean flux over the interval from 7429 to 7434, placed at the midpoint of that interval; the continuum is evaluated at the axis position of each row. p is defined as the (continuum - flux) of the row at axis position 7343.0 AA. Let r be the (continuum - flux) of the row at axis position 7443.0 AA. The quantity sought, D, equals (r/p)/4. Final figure -0.16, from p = -0.9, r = 0.6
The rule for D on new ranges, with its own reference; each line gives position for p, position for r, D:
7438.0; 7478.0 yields -4.34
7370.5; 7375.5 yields 0.27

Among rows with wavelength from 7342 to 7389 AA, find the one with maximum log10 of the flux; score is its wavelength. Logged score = 7388.0 AA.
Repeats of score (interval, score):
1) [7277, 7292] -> 7290.5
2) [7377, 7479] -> 7475.5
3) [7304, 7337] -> 7335.5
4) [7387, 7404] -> 7395.5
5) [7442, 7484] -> 7483.0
